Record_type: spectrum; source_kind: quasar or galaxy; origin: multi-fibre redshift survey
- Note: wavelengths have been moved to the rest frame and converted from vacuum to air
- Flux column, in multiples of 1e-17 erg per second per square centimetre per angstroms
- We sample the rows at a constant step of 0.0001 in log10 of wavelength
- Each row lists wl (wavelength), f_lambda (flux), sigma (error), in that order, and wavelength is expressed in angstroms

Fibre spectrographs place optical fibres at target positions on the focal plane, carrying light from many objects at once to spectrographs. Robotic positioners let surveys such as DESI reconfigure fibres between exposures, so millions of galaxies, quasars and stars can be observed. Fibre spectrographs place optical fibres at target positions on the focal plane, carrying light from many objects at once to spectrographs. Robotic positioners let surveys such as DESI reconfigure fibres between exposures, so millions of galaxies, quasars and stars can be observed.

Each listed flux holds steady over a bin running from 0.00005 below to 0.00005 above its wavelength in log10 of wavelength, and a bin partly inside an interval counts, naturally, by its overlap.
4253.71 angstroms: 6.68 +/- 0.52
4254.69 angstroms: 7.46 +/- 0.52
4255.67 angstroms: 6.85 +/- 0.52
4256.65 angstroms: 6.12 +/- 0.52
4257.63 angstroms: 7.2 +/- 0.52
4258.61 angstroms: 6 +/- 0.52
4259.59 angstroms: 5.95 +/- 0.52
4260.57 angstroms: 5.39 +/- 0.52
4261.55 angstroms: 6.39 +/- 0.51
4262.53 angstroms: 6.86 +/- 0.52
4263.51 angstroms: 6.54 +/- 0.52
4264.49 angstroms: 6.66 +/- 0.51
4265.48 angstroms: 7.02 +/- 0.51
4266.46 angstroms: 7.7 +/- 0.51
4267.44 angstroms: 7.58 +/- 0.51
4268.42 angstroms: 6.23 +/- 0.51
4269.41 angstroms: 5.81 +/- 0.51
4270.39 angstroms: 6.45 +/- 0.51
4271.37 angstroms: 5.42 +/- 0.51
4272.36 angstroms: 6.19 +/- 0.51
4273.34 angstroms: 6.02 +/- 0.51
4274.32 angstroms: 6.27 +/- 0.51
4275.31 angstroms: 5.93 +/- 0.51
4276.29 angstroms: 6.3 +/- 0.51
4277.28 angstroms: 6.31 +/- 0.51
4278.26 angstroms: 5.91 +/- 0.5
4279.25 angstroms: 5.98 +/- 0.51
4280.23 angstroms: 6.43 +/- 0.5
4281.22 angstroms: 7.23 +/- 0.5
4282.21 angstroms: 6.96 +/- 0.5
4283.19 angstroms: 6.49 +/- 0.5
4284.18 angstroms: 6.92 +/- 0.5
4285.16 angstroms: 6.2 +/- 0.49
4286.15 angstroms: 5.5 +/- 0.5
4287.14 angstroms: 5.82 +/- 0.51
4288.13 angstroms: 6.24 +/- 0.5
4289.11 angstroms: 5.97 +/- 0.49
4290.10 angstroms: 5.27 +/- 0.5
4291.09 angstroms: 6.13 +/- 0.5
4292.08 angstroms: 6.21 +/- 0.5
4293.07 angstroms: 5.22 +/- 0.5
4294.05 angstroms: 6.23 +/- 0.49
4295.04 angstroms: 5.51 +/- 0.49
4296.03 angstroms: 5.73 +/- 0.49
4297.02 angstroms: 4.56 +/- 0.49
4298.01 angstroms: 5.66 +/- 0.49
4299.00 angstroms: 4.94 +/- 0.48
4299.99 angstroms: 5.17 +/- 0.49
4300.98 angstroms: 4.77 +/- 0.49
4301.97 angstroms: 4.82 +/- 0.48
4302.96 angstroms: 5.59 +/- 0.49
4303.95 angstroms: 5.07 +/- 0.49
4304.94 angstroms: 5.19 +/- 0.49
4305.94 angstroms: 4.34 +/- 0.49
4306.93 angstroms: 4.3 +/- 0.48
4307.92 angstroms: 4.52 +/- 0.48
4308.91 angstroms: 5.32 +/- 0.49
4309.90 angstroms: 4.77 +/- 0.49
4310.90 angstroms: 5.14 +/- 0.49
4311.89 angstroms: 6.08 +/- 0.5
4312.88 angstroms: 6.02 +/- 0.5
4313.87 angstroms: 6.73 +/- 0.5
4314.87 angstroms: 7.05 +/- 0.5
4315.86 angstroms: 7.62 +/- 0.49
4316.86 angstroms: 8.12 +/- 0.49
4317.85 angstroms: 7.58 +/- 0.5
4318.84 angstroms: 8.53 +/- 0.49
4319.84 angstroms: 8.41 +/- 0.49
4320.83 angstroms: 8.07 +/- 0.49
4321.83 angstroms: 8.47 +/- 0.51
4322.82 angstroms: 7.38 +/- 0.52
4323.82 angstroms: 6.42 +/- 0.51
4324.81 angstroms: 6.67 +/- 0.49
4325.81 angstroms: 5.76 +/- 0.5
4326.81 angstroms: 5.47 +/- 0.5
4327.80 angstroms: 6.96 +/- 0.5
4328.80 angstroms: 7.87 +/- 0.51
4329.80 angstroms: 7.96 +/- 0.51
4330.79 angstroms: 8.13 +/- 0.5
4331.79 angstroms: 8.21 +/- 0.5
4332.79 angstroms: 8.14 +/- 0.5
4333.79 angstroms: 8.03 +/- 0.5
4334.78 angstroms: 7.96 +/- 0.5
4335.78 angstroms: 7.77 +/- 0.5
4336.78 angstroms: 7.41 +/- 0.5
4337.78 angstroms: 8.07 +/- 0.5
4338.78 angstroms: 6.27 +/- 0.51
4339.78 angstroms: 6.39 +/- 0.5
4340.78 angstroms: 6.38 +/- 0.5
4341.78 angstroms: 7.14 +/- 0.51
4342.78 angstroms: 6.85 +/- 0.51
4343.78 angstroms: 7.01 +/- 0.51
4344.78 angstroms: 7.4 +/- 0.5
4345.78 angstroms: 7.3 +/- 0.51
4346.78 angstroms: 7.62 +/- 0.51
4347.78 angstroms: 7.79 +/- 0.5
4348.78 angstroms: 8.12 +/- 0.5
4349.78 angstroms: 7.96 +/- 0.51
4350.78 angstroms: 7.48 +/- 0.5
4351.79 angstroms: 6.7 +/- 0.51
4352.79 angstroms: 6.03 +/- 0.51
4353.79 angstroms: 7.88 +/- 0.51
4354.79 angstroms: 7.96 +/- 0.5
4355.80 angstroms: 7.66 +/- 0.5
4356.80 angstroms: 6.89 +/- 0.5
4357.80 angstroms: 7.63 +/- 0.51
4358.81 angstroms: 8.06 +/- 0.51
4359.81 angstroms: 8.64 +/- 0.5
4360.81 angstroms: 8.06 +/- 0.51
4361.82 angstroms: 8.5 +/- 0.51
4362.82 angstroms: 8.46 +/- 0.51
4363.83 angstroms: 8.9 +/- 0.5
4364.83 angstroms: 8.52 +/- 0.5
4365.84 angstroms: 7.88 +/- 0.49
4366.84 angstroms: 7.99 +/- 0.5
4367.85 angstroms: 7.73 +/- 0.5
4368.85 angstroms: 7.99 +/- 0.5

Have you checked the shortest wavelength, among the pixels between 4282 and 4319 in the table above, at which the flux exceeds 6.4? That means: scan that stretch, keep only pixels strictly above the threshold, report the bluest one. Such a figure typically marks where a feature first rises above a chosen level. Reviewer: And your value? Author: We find 4282.21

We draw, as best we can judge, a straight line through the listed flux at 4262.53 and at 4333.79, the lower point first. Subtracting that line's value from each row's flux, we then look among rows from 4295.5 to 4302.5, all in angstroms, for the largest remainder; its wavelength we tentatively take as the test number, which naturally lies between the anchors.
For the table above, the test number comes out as 4296.03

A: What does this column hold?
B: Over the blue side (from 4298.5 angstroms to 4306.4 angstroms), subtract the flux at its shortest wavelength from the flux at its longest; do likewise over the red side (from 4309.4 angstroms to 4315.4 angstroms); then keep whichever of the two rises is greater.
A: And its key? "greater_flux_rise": 2.3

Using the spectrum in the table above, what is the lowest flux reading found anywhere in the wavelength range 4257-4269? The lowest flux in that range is 5.39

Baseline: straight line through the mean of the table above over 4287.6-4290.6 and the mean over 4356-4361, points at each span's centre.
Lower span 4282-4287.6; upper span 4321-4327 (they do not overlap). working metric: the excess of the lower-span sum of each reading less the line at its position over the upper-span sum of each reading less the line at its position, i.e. 4.6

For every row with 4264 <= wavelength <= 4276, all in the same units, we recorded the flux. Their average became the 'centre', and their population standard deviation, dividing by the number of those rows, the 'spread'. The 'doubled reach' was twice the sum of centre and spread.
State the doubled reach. 14.2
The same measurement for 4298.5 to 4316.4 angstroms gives 12.7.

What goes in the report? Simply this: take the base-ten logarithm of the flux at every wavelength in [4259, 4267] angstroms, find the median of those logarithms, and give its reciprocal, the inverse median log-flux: 1.22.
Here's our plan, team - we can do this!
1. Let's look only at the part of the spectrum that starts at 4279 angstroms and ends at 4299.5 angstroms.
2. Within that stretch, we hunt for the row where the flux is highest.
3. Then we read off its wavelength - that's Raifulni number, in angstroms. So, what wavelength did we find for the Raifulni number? 4281.22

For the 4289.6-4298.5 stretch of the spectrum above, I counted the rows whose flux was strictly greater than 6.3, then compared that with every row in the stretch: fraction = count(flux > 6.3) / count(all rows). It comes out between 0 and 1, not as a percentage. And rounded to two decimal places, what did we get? 0.00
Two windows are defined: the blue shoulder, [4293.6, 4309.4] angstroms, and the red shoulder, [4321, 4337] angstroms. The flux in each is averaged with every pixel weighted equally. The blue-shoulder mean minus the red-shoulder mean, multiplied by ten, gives -23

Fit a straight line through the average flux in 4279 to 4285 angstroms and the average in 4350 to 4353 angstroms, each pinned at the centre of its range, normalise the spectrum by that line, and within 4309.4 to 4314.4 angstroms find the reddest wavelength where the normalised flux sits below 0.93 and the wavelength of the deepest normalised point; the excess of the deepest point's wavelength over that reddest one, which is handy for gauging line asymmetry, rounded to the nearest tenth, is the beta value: -3.0 angstroms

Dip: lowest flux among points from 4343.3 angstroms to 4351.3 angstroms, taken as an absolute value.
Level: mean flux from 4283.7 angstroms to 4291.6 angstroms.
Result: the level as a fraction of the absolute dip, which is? 0.86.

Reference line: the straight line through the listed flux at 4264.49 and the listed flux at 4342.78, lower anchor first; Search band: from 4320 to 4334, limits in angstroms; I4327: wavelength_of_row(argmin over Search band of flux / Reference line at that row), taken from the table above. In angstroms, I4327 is 4326.81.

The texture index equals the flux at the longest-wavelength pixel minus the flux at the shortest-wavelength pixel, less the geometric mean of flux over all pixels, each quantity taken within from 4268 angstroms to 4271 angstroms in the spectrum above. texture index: -5.9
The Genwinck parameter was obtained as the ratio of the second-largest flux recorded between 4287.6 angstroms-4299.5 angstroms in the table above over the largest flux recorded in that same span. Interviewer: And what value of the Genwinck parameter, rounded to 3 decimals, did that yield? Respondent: 0.998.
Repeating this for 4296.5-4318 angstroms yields 0.938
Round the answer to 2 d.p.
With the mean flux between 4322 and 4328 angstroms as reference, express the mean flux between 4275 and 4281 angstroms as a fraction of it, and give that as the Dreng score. 0.95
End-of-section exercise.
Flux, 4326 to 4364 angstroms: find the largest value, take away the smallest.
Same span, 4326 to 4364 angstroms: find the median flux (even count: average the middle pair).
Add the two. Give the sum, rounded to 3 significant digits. 11.2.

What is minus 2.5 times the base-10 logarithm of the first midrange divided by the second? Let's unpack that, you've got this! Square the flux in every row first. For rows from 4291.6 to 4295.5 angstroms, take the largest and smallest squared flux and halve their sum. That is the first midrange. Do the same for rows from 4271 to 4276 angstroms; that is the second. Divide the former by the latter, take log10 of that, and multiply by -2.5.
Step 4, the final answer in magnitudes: 0.0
